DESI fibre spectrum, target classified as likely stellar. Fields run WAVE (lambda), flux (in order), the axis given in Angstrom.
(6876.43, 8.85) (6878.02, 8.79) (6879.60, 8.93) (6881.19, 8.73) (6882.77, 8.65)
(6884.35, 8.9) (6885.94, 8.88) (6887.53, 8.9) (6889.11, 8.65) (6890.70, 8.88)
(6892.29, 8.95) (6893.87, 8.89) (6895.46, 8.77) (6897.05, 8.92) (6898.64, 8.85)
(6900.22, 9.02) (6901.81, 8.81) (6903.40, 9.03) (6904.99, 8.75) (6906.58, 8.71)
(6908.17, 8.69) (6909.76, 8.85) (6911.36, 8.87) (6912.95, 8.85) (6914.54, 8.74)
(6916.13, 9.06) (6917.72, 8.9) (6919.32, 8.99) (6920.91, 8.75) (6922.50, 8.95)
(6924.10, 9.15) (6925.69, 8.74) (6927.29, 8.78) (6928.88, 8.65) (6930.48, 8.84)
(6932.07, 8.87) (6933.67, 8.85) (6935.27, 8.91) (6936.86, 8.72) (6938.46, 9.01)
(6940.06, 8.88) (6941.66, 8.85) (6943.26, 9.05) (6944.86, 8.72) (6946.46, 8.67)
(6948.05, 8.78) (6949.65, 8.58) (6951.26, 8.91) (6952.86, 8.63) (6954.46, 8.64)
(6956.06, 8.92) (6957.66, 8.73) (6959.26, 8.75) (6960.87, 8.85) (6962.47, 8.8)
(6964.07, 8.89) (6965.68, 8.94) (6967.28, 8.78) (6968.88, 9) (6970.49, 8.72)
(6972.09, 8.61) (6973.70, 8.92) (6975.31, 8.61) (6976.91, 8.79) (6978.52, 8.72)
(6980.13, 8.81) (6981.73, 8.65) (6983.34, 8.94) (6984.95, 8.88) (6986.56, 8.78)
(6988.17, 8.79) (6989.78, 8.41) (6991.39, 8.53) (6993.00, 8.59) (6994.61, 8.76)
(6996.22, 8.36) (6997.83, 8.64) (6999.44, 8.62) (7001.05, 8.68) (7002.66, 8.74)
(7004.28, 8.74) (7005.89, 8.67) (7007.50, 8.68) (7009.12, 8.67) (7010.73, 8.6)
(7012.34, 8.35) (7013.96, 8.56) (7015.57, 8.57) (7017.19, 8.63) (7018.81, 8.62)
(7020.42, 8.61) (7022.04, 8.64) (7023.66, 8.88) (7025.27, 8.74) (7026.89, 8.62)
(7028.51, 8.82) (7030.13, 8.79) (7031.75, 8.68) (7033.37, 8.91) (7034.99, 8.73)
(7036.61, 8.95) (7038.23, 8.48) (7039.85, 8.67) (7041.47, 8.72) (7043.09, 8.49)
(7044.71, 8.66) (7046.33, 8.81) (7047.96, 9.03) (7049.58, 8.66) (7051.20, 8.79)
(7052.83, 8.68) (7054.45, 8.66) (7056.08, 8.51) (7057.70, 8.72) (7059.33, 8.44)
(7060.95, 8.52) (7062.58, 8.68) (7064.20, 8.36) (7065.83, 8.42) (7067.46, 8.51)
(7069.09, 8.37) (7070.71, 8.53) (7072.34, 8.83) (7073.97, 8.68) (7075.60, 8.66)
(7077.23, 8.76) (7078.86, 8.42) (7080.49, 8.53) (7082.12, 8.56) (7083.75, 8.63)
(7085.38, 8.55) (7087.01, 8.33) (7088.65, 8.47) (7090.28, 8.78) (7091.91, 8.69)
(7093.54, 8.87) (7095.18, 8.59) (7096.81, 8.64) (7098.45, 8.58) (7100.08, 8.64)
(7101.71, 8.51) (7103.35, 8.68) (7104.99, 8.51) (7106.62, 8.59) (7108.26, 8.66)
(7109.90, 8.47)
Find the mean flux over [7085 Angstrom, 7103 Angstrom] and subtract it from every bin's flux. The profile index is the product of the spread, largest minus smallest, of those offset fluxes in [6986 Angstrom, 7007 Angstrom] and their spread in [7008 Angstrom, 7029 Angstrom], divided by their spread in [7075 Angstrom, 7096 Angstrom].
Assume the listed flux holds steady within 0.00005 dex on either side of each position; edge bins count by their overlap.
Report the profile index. 0.42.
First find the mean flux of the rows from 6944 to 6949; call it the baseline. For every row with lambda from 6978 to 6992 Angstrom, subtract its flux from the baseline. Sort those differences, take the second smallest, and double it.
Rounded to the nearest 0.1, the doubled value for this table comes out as -0.3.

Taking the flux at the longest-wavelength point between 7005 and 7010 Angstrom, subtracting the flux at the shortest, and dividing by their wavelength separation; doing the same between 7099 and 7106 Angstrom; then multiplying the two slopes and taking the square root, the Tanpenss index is 0.000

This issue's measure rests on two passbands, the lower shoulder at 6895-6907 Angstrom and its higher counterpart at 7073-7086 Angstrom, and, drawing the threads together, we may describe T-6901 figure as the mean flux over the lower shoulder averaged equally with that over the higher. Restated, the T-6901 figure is 8.73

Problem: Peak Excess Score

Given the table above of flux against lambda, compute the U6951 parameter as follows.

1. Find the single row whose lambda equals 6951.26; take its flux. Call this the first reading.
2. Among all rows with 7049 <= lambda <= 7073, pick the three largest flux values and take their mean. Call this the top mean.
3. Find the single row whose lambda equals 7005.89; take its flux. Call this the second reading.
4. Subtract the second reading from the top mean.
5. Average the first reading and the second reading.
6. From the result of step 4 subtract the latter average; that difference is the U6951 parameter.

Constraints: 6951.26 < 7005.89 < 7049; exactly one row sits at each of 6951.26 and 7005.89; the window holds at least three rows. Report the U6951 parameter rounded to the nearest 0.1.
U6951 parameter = -8.7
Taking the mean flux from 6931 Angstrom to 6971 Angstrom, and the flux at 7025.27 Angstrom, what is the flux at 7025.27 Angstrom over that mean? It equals 0.99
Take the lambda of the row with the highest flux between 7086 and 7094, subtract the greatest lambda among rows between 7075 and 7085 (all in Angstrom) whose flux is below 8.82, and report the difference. 9.8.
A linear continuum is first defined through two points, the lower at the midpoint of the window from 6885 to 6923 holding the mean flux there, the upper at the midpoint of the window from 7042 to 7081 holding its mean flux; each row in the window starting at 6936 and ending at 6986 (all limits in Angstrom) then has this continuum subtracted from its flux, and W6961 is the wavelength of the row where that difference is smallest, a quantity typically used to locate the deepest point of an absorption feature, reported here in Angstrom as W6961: 6949.65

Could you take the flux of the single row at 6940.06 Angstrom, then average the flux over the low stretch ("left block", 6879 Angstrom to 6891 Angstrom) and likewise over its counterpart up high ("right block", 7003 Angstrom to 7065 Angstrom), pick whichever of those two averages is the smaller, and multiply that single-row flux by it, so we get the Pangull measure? 77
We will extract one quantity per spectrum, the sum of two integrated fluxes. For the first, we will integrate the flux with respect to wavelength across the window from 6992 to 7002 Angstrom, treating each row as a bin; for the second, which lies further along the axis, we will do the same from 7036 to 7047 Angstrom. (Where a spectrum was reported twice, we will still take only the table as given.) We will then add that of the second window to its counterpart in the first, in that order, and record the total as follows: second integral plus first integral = 182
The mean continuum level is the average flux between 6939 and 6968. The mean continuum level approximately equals 8.80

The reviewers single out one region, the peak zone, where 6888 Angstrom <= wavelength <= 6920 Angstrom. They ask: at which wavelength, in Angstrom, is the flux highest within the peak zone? 6916.13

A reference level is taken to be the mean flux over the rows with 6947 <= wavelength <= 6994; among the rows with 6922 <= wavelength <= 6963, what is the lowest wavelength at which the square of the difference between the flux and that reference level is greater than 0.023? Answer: 6922.50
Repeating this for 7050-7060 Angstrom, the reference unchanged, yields 7056.08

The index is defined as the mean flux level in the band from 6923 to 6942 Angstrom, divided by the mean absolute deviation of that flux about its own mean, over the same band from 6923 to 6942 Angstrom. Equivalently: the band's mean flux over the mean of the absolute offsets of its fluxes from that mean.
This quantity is 97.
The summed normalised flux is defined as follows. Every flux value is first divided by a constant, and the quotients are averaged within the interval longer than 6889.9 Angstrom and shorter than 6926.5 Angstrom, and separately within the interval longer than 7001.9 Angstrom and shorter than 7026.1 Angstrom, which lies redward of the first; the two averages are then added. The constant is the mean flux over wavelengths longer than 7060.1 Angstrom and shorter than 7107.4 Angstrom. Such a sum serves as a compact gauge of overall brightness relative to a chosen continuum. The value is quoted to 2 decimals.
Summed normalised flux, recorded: 2.04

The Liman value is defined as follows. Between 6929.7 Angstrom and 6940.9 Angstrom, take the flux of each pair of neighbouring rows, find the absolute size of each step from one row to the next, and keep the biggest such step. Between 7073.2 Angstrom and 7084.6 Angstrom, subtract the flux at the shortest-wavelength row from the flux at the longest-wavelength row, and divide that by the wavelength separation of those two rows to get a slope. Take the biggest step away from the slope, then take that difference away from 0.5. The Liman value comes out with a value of 0.80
